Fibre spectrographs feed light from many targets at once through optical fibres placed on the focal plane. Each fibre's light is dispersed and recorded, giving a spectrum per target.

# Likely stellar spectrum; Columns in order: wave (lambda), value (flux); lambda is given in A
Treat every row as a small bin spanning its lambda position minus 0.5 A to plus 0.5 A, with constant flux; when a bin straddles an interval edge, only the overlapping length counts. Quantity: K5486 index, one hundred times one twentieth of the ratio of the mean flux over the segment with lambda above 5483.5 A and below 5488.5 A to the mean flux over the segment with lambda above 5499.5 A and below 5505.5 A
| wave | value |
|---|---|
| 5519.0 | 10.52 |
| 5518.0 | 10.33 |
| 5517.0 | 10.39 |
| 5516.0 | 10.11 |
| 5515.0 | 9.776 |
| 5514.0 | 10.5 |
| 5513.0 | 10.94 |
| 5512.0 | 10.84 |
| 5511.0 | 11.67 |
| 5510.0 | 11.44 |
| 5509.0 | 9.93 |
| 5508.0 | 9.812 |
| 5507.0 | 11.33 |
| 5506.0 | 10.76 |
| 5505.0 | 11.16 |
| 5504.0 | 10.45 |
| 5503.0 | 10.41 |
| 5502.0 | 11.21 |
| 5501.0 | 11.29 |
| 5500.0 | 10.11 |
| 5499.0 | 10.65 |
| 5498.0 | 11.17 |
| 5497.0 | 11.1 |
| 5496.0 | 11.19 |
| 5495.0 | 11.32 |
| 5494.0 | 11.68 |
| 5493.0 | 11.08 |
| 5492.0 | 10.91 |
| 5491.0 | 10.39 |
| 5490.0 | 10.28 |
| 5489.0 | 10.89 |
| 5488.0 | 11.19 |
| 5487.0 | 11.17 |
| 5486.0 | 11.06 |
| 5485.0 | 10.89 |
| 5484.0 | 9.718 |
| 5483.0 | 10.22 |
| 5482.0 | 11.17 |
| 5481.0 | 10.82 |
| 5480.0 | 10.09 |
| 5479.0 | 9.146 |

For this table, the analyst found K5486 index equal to 5.02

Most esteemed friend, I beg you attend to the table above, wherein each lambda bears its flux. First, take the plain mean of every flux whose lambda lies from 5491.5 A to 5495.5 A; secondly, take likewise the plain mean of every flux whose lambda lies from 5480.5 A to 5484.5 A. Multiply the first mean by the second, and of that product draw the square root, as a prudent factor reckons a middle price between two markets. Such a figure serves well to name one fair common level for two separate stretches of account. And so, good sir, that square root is 10.9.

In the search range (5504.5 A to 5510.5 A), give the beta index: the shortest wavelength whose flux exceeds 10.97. 5505.0 A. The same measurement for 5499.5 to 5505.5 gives 5501.0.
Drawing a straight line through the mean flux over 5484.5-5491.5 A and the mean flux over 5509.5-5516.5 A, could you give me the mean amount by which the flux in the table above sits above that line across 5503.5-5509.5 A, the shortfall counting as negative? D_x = -0.2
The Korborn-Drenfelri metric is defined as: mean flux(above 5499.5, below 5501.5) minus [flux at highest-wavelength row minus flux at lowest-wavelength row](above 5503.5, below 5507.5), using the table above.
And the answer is 9.8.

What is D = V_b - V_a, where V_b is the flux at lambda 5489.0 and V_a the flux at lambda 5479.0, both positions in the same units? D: 1.7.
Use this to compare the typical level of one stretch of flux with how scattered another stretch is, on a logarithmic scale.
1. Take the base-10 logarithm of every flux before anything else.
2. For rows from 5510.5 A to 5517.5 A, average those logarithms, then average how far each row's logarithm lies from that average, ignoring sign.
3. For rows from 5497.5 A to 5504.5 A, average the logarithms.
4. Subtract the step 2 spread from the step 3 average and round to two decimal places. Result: 1.01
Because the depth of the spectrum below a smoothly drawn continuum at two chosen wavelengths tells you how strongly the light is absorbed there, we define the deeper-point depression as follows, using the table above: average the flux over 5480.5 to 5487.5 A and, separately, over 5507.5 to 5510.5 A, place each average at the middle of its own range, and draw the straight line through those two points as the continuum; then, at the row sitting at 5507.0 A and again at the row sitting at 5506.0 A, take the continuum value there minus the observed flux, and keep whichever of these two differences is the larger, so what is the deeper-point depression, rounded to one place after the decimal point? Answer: -0.3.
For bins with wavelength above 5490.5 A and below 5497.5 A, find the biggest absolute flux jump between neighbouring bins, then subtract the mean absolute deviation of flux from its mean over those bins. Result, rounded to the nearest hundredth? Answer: 0.34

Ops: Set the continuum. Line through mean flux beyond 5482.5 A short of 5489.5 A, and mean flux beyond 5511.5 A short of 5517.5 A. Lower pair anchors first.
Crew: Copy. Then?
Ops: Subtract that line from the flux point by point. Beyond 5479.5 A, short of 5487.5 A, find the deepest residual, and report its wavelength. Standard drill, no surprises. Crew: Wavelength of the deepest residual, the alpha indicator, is 5484.0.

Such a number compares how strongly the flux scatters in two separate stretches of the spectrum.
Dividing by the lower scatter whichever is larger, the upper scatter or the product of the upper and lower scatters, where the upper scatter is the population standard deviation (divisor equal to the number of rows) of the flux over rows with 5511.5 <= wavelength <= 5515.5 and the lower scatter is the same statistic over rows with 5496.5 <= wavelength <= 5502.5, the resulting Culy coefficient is 1.09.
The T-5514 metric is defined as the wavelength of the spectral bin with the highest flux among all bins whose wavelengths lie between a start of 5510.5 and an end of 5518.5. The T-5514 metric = 5511.0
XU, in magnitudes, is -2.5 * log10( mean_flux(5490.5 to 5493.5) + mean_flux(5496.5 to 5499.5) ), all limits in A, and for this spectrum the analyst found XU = -3.34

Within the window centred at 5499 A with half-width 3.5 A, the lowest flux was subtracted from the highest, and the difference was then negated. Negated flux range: -1.2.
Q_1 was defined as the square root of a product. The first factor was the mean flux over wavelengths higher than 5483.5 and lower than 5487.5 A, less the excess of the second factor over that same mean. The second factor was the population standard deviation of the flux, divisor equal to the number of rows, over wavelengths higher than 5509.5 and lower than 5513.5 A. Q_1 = 2.69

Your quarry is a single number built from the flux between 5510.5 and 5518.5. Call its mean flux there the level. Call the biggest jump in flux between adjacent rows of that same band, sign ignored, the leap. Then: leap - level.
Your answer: -9.7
